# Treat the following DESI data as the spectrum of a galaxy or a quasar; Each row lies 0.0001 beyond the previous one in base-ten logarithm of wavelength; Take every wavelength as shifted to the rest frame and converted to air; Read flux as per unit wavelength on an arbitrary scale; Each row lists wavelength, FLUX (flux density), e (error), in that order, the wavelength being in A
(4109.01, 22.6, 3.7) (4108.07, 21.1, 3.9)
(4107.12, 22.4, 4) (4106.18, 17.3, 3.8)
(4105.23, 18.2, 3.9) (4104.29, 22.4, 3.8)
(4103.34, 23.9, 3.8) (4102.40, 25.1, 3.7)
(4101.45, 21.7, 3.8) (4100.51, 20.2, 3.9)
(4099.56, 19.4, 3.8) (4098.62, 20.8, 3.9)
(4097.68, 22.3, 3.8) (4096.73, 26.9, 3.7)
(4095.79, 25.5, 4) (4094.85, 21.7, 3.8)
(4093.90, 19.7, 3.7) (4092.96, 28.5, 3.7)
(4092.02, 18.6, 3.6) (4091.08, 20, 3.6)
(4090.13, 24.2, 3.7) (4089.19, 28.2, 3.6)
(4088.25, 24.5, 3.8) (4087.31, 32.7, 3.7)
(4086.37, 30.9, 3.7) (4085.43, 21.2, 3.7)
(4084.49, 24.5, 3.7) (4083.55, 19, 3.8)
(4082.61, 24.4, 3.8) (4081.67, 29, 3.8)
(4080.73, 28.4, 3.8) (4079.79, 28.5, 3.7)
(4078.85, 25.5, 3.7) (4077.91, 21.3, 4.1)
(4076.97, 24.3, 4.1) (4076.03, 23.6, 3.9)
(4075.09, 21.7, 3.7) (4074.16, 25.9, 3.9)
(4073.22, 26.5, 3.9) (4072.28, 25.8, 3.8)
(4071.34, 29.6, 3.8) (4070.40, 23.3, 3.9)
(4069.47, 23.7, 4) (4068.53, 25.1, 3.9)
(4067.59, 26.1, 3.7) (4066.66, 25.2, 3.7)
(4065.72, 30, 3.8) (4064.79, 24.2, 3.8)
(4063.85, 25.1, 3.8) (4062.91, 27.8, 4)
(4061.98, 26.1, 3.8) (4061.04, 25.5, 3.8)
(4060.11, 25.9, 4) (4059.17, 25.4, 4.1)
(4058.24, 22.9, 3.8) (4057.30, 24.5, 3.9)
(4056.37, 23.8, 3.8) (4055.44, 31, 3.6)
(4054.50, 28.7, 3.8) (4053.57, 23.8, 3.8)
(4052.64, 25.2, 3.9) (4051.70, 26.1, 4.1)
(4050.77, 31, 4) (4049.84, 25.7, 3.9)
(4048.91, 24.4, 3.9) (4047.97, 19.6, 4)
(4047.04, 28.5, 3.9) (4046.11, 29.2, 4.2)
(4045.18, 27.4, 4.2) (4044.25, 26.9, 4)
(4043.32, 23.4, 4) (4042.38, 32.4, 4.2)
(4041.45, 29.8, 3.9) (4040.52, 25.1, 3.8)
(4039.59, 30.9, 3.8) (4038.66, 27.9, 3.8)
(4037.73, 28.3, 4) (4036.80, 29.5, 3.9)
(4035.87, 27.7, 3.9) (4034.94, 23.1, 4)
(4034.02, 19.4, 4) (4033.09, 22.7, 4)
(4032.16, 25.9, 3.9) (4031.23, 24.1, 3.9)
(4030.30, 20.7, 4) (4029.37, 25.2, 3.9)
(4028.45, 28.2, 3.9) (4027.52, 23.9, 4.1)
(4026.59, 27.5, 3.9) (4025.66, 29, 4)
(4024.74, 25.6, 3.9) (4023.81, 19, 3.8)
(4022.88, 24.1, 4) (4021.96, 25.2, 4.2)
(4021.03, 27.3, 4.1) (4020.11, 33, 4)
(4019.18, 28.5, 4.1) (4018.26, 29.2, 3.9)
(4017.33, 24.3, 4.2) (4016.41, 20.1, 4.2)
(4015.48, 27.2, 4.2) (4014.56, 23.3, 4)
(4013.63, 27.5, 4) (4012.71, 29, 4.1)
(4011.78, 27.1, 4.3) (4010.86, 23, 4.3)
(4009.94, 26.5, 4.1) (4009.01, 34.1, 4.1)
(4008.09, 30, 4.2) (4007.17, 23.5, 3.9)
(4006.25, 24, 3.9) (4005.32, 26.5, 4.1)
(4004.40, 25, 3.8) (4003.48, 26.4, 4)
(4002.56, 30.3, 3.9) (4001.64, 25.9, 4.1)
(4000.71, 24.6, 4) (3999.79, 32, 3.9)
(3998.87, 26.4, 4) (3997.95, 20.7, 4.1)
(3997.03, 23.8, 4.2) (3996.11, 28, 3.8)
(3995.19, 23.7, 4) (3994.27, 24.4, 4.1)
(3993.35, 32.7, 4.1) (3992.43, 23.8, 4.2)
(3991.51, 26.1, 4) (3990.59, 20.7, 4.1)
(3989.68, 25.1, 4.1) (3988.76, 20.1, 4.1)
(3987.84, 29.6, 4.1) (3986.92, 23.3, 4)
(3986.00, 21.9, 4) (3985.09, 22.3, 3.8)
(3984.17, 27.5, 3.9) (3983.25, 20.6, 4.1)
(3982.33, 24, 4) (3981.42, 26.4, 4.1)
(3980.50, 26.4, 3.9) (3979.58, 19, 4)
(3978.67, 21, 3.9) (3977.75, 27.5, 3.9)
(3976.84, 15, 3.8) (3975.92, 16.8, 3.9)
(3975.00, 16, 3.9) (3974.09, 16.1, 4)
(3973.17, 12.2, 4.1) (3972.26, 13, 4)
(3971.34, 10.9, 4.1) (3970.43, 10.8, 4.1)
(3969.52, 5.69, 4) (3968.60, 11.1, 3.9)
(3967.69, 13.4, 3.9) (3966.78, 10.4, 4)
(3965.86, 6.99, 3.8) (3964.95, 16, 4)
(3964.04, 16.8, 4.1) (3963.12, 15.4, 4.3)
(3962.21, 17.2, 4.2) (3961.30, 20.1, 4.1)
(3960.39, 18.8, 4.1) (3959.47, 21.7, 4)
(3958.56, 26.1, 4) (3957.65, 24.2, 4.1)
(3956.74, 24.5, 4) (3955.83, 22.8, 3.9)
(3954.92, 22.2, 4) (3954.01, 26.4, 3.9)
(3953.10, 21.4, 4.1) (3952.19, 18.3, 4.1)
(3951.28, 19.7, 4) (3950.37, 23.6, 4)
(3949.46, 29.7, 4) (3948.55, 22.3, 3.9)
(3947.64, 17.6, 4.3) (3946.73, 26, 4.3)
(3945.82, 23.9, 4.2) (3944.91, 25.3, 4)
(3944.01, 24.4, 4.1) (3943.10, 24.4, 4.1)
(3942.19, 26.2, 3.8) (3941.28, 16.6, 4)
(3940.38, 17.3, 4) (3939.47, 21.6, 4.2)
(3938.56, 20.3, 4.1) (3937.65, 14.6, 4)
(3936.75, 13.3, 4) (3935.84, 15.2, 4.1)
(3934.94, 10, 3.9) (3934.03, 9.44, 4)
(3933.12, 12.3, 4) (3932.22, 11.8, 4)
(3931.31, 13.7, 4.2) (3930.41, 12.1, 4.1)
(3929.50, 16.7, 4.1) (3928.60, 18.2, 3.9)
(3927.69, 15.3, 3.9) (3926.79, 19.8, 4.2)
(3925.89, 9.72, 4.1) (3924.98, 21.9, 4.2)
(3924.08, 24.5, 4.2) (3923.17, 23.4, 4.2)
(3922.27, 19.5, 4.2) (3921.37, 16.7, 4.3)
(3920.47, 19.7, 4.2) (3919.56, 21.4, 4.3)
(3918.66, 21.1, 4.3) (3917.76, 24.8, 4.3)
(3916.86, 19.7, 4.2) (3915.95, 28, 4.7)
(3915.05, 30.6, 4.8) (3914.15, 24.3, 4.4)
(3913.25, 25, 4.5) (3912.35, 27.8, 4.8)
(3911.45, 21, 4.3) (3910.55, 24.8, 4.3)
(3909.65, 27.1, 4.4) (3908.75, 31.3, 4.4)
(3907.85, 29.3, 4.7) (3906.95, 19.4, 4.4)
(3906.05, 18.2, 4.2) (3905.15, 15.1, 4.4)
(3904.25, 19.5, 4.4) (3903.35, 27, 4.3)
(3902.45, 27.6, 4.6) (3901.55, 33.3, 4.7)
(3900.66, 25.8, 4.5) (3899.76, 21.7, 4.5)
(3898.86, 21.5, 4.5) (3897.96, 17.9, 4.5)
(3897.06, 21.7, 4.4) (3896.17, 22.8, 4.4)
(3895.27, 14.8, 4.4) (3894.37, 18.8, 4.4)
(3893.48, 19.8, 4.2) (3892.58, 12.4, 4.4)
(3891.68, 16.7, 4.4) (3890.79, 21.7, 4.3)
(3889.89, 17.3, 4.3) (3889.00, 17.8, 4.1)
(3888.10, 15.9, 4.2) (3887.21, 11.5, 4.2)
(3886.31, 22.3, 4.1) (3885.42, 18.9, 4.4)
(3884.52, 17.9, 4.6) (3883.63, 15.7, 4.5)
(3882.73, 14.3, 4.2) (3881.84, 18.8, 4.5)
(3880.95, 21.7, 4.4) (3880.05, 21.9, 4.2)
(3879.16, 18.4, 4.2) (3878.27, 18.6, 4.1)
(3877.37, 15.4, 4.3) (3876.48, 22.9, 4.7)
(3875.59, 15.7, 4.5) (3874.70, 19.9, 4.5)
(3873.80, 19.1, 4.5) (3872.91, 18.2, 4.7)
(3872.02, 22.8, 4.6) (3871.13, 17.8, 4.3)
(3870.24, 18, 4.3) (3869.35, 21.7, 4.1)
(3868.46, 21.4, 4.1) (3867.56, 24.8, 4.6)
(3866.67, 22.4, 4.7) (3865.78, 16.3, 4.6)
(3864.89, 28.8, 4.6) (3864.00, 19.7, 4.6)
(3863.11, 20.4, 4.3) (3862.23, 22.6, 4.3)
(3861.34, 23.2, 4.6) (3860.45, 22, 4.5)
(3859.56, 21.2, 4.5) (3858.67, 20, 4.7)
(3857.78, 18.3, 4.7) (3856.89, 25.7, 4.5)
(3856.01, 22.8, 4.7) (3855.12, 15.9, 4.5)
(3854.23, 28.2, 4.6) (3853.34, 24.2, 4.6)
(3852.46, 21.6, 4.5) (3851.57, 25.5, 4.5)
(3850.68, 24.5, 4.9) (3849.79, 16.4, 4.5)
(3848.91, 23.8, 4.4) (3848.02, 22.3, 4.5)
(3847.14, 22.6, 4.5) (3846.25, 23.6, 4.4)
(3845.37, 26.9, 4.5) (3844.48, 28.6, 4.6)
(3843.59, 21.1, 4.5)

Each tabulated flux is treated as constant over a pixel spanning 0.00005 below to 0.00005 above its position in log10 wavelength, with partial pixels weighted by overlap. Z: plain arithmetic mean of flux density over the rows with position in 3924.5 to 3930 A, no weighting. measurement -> 16.9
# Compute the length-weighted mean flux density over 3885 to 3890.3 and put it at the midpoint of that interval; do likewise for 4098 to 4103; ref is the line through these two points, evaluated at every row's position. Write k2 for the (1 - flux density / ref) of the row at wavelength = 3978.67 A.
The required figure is -0.10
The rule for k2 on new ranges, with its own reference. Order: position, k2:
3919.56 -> -0.19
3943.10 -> -0.33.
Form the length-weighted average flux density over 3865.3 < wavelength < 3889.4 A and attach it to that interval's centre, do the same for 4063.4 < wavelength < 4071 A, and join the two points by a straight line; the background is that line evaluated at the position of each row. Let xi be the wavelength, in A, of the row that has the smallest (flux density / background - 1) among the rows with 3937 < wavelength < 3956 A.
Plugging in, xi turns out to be 3937.65 A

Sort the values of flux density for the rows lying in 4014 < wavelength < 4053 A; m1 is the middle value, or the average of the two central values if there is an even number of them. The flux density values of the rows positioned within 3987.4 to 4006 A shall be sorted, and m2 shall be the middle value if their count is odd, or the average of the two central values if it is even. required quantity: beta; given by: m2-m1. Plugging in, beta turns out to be -0.5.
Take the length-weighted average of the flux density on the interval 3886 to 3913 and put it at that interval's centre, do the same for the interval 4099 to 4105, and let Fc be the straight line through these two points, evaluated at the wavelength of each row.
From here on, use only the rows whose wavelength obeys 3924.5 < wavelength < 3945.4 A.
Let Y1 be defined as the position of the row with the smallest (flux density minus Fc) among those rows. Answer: 3934.03 A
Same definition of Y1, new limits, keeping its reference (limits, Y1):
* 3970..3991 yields 3970.43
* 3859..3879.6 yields 3877.37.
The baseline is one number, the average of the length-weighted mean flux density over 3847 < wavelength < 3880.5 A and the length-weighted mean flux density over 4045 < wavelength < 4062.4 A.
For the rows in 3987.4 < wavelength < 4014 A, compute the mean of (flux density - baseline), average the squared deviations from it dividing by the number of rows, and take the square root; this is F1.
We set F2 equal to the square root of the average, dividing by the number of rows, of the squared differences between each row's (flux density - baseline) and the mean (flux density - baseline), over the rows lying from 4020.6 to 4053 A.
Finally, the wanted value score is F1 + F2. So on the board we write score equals 6.7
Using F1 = 3.4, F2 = 3.3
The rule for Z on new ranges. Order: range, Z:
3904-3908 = 20.3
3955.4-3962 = 22.6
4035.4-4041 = 28.2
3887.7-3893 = 17.0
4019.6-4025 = 25.7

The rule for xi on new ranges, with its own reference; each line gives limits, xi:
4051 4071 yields 4058.24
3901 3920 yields 3905.15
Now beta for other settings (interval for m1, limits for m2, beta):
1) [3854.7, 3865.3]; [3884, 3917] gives -0.1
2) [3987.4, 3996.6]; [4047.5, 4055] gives 0.7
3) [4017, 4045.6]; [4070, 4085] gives -1.9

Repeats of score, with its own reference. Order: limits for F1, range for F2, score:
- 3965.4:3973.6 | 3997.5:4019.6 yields 5.7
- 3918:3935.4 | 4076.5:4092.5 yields 8.8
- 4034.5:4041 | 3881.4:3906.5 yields 7.2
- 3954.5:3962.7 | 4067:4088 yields 6.0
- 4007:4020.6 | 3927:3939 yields 6.7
